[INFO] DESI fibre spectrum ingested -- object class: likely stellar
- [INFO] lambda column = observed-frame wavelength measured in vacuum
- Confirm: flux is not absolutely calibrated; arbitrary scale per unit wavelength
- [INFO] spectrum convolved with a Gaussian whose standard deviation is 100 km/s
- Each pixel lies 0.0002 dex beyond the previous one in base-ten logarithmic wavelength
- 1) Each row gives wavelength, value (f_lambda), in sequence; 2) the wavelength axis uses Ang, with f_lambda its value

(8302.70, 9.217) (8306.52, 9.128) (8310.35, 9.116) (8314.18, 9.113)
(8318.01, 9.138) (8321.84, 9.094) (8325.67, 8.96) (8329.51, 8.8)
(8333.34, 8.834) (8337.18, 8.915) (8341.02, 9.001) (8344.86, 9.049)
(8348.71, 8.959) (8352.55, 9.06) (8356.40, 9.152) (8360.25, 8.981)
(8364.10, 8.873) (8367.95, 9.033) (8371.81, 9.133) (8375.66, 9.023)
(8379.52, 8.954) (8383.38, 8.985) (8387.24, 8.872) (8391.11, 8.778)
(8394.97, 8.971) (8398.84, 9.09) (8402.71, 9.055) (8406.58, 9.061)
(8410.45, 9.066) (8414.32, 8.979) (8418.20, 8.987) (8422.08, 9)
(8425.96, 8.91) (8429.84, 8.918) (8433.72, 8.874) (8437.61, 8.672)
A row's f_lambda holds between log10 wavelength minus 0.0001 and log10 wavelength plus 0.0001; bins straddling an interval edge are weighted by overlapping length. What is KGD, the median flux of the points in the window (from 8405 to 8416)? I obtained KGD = 9.06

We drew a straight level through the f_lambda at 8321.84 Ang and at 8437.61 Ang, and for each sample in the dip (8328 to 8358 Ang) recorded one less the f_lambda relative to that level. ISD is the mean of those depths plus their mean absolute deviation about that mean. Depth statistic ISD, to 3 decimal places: 0.018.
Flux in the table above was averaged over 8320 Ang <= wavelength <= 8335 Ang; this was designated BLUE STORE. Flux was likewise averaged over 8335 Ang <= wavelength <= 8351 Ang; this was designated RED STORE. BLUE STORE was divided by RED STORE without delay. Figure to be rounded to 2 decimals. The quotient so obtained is 0.99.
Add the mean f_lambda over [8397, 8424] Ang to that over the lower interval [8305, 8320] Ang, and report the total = 18.2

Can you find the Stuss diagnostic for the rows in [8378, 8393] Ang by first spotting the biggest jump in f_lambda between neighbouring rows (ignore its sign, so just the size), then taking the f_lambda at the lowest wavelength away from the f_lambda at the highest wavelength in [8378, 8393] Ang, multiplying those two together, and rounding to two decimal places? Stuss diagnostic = -0.02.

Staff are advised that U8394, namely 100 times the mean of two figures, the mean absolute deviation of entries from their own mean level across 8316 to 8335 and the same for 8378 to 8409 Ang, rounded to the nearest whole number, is 10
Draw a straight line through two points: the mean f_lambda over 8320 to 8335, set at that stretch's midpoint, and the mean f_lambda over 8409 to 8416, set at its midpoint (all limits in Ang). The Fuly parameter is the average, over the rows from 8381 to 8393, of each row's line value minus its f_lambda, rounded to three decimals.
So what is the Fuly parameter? 0.114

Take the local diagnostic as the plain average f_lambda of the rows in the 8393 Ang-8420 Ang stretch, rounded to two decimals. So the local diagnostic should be 9.03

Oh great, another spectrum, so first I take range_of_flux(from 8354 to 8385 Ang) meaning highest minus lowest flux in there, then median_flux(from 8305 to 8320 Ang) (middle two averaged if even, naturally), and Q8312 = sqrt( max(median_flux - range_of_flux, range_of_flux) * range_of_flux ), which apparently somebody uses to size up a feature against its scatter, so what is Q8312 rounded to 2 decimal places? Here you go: 1.57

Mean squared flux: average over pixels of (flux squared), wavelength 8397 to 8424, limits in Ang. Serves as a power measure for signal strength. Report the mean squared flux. 81.6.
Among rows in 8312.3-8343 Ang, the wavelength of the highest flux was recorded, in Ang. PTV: 8318.01 Ang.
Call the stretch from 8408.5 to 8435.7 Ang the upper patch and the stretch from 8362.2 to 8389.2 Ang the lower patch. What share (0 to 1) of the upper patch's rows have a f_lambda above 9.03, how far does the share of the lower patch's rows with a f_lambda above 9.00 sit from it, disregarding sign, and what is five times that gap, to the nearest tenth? 1.4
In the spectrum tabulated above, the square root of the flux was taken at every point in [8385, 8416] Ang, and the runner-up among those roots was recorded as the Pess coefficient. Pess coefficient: 3.01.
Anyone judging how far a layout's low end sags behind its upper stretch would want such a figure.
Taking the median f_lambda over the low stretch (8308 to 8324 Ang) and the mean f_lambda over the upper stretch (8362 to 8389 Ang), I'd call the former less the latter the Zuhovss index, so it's 0.13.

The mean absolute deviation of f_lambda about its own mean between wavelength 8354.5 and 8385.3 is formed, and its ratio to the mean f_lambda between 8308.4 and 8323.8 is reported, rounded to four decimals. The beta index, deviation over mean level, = 0.0075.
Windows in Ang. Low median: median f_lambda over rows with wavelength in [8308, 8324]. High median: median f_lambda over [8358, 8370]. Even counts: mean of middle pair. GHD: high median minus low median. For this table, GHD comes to -0.13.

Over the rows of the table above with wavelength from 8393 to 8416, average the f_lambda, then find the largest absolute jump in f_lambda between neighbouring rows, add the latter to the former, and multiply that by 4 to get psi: 36.6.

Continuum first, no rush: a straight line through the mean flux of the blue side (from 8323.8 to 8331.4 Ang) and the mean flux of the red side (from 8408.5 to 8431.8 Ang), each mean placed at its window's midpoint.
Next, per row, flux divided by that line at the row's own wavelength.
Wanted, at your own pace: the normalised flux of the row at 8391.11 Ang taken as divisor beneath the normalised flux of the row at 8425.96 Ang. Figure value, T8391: 1.011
